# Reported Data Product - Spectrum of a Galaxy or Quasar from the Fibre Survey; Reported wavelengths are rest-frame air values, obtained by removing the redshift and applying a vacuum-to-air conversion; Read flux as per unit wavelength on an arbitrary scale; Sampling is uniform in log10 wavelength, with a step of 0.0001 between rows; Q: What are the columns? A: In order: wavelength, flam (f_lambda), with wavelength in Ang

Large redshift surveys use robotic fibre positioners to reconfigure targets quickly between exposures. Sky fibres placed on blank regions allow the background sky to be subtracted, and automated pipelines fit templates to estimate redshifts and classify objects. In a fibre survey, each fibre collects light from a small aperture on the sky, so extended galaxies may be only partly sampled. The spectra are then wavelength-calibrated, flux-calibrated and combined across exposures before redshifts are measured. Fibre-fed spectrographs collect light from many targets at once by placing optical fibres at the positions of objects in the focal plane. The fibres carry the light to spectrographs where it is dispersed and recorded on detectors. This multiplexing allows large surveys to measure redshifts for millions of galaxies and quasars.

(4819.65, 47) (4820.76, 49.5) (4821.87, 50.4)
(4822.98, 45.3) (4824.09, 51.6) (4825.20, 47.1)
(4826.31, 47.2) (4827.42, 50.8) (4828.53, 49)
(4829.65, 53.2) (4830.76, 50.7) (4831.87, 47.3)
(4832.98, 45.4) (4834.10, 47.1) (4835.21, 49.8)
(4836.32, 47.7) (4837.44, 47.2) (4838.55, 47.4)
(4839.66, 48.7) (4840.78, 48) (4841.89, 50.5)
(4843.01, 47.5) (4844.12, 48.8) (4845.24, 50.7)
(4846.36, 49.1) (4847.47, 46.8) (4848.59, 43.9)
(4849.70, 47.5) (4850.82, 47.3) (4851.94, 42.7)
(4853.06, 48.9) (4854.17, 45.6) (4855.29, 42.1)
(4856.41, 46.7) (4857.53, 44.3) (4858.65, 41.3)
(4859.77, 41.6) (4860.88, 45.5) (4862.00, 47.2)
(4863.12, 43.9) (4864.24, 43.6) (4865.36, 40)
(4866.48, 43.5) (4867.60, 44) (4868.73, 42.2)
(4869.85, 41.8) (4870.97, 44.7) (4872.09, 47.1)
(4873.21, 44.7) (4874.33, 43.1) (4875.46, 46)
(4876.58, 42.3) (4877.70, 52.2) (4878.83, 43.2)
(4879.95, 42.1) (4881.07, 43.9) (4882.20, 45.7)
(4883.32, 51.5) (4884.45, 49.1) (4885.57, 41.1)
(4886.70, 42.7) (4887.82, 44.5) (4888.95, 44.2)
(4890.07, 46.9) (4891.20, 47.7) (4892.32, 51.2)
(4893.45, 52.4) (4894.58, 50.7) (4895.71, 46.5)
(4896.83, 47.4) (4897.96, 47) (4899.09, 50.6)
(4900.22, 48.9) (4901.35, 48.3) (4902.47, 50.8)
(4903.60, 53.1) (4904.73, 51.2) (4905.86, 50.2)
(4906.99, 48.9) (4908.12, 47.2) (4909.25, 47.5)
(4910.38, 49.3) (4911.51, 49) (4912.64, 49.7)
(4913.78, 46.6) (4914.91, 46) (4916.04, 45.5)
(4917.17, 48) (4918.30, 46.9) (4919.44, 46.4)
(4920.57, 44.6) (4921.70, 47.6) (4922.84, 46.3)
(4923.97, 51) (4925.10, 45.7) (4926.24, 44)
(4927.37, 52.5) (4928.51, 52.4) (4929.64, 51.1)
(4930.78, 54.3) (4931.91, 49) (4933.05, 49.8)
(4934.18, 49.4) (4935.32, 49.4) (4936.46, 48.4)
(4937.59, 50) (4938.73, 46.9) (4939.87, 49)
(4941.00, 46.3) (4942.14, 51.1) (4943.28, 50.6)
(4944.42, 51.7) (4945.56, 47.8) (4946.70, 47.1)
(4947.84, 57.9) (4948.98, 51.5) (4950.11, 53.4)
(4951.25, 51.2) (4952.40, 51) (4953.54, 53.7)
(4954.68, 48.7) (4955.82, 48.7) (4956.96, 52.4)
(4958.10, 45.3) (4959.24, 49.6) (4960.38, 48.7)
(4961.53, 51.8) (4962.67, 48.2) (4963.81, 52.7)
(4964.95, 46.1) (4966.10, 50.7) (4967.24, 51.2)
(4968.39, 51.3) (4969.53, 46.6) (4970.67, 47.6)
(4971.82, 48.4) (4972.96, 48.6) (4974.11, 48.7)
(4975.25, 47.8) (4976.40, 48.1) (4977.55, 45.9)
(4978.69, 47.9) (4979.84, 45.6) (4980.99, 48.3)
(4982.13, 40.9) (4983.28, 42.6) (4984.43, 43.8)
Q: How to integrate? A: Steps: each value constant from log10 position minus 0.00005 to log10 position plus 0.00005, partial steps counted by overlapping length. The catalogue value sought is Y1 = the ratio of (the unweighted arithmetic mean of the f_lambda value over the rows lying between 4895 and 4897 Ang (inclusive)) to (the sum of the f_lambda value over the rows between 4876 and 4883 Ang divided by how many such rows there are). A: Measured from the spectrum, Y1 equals 1.05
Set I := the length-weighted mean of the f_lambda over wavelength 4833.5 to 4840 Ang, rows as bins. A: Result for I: 48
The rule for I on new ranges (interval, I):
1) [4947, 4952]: 53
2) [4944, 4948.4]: 51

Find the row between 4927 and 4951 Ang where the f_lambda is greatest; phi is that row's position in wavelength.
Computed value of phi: 4947.84 Ang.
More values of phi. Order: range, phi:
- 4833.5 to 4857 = 4845.24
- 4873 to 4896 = 4893.45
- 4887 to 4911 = 4903.60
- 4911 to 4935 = 4930.78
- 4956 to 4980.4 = 4963.81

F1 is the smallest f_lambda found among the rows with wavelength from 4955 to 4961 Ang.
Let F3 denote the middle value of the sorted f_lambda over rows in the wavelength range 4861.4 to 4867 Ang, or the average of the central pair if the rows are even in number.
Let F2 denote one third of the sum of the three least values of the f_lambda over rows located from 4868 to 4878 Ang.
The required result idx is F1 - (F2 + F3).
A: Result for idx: -40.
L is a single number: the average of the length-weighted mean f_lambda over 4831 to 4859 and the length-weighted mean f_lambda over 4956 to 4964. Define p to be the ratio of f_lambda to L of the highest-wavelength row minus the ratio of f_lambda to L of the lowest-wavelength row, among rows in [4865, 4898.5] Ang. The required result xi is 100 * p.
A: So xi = 14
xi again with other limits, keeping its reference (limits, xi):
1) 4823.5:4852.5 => -18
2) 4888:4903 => 14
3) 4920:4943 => 13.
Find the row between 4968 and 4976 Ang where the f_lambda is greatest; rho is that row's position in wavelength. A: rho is 4968.39 Ang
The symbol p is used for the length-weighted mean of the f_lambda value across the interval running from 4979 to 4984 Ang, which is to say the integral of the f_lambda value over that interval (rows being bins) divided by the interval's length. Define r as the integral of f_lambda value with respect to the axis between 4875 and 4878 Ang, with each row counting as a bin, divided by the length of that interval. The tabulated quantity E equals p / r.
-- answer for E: 0.96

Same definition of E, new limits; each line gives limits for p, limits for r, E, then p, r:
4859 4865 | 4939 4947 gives 0.90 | 44.2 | 49.1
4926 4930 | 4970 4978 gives 1.05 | 50.5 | 47.9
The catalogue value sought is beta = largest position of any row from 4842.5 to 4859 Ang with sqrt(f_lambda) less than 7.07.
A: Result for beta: 4858.65 Ang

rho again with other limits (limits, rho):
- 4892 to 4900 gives 4893.45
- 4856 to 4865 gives 4862.00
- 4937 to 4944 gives 4942.14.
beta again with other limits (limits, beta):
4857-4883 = 4882.20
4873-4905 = 4901.35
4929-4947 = 4946.70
